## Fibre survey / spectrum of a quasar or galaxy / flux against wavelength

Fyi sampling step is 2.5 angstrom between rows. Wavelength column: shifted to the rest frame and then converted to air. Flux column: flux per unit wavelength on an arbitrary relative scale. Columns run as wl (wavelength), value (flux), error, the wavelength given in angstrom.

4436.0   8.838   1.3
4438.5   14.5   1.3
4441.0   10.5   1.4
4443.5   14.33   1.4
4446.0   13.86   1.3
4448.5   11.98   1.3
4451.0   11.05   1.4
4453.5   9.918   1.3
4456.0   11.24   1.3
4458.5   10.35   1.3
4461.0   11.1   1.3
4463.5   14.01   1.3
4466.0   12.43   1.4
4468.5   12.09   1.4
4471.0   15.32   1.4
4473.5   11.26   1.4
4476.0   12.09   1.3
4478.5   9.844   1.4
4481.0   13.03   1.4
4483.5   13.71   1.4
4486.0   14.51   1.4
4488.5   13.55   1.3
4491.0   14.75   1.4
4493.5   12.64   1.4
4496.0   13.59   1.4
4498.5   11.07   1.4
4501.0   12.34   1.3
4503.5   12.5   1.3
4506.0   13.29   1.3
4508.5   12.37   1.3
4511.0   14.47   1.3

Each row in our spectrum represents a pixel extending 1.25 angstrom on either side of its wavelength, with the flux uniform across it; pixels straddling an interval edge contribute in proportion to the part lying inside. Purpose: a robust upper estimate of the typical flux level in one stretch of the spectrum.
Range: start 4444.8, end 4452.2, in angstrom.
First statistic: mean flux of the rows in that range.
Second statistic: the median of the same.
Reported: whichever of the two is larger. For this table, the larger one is 12.3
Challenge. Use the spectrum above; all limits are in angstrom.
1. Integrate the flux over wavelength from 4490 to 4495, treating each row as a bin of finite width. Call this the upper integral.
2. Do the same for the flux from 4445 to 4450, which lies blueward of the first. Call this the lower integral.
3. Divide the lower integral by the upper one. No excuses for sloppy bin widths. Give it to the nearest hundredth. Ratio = 0.94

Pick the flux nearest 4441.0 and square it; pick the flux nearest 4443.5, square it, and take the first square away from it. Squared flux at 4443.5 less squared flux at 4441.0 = 95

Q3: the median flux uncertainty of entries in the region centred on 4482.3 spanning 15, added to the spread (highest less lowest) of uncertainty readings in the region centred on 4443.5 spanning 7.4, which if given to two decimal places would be 1.50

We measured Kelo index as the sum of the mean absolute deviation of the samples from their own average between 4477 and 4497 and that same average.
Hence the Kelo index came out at 14.2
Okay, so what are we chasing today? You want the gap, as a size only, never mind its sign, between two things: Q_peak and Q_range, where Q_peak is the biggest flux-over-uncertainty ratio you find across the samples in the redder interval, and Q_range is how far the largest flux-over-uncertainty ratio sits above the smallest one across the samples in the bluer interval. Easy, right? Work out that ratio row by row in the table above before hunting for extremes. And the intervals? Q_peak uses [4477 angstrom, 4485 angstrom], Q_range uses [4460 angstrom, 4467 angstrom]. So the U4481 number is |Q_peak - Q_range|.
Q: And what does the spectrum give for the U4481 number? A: 7.6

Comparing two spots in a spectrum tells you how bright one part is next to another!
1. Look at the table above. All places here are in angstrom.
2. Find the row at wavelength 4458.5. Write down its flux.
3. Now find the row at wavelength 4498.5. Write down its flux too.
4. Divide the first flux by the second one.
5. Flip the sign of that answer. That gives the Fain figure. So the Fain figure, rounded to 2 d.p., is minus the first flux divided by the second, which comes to -0.93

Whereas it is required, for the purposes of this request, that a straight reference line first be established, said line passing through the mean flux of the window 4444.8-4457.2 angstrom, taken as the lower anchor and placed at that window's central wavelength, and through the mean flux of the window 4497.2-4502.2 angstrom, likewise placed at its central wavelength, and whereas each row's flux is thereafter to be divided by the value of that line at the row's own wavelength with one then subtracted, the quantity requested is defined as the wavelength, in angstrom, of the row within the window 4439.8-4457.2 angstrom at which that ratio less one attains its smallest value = 4453.5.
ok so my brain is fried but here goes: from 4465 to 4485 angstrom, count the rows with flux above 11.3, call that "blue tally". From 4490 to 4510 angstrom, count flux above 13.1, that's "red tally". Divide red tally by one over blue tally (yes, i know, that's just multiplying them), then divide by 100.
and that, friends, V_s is 0.180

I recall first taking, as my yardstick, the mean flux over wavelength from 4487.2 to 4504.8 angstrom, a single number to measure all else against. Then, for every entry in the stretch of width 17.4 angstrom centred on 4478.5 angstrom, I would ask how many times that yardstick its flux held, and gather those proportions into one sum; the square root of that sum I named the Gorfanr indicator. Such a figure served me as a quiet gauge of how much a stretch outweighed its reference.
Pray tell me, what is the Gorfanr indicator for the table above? 2.6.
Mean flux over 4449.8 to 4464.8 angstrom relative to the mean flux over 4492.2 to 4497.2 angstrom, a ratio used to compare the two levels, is 0.86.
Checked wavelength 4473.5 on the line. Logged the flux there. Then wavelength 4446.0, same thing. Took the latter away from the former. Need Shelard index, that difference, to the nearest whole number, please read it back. -3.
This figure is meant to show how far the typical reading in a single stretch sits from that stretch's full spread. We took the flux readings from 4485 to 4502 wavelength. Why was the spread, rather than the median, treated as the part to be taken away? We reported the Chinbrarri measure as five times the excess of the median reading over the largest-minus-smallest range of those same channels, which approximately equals 49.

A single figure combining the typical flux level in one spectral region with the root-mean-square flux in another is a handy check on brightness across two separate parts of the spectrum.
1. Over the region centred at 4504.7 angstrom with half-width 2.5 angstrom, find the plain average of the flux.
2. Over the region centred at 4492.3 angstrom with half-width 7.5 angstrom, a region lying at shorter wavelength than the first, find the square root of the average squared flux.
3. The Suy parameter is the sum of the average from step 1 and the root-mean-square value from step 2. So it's 26.3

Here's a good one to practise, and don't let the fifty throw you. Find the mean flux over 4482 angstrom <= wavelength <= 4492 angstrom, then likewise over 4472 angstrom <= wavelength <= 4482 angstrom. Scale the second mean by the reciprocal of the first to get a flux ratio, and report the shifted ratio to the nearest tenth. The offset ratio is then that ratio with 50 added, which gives 50.8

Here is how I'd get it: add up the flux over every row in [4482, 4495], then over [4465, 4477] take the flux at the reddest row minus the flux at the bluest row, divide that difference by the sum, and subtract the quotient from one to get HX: 1.00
